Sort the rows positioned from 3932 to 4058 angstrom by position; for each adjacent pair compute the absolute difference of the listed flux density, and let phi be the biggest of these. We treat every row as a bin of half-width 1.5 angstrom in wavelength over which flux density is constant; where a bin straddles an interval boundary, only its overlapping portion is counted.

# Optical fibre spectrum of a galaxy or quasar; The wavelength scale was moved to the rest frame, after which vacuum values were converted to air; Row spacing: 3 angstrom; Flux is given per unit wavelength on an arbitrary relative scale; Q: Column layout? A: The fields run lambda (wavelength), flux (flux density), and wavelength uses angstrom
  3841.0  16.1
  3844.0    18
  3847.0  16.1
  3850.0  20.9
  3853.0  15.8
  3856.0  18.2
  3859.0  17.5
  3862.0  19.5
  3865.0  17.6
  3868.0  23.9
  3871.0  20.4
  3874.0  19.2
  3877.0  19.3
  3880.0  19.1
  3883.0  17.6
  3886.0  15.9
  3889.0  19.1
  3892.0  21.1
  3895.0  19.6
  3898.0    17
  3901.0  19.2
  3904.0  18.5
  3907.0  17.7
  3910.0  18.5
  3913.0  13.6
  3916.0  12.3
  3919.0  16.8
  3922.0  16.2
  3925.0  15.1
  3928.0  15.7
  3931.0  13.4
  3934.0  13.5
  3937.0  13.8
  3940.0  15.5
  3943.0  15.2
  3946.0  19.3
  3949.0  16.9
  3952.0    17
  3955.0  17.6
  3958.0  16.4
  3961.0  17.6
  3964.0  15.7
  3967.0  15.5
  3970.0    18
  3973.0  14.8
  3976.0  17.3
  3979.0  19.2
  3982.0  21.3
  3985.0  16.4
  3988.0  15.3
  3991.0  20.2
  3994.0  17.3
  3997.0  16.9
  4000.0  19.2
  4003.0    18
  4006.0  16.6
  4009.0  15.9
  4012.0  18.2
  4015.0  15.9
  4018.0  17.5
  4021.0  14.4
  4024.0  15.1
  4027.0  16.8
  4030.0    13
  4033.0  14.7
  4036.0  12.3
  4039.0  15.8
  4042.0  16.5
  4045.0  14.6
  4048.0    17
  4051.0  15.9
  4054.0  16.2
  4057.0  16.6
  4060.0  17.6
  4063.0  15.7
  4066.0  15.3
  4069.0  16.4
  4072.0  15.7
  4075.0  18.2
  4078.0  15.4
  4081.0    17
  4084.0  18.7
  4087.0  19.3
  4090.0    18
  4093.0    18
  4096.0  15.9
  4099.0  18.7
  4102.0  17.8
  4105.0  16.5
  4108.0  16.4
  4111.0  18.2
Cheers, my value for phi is 4.9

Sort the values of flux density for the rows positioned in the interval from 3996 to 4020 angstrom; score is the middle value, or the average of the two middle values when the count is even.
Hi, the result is 17.2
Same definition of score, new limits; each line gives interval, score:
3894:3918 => 18.1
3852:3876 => 18.7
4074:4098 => 18.0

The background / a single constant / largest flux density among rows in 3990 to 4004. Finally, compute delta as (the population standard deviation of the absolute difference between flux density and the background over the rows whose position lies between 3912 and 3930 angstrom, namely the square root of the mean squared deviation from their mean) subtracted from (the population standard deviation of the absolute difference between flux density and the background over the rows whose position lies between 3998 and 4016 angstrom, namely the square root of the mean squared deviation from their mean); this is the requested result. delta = -0.3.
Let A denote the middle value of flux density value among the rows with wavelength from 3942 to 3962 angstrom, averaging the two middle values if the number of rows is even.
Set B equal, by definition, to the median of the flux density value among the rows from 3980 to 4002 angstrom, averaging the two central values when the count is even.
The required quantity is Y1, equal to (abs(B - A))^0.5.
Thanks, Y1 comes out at 0.5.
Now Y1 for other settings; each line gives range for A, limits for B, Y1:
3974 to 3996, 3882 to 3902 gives 1.3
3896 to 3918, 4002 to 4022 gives 1.0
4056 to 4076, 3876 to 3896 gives 1.6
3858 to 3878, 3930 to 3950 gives 2.0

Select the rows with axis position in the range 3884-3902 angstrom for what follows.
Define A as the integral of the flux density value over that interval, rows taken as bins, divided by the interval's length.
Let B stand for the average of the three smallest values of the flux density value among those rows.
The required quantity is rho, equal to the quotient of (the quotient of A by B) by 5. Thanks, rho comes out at 0.215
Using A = 18.6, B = 17.3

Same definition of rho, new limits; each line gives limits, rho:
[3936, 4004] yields 0.235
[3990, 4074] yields 0.246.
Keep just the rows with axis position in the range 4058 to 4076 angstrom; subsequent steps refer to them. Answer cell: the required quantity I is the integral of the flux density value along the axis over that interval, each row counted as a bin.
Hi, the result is 296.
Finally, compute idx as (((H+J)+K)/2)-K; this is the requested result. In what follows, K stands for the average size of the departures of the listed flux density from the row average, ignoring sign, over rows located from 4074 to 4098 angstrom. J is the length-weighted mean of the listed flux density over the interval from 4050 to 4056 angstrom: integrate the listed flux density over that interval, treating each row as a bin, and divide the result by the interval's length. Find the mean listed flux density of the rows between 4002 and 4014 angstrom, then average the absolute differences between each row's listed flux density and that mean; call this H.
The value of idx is 7.97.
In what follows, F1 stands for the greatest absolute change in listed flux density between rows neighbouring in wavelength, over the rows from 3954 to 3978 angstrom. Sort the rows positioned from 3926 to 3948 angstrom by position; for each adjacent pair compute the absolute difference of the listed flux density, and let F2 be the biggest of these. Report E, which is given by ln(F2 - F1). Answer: -0.1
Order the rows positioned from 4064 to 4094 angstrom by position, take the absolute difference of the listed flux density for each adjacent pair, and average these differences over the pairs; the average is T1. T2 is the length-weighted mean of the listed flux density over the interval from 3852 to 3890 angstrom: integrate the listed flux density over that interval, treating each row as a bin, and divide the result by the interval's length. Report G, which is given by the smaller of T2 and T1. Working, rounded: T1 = 1.37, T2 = 18.7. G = 1.37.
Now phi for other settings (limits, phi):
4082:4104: 2.8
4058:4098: 2.8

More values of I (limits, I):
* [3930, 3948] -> 274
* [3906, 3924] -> 284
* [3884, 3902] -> 335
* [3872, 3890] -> 331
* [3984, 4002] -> 317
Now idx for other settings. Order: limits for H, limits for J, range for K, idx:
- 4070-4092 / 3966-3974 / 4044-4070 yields 8.38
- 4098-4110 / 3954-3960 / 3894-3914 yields 8.25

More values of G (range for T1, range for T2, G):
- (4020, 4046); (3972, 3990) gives 2.05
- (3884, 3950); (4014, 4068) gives 1.81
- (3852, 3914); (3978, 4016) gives 2.01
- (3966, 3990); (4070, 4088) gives 2.60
